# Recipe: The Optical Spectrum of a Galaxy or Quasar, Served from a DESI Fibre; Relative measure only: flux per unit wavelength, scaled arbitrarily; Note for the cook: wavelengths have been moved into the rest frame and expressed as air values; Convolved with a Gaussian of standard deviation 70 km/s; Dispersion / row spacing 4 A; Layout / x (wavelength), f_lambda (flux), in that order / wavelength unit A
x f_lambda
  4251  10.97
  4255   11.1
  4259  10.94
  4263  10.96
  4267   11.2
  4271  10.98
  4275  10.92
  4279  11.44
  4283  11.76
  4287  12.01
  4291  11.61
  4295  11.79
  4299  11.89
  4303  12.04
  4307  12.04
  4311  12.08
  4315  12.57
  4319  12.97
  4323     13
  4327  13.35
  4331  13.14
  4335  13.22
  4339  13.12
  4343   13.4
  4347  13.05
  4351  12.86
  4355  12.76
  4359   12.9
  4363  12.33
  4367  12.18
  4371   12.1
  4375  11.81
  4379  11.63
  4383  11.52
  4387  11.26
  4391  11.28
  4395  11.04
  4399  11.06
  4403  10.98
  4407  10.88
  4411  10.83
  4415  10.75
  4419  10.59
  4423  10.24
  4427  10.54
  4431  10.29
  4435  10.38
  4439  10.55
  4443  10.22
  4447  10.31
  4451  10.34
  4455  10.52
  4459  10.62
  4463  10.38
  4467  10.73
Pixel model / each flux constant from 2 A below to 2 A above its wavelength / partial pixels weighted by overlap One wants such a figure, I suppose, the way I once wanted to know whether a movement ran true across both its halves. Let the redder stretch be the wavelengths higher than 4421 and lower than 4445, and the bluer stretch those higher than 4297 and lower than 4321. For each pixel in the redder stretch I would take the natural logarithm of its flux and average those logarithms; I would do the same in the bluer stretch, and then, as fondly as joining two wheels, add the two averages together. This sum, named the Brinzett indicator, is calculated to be 4.85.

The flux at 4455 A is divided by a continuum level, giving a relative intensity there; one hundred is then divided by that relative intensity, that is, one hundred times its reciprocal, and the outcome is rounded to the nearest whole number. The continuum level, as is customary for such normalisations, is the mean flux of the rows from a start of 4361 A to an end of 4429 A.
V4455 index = 107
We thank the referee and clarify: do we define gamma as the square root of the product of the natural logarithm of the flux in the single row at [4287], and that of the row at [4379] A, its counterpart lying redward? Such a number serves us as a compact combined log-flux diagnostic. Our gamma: 2.47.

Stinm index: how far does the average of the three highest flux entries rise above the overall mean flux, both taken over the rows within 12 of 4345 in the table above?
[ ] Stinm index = 0.2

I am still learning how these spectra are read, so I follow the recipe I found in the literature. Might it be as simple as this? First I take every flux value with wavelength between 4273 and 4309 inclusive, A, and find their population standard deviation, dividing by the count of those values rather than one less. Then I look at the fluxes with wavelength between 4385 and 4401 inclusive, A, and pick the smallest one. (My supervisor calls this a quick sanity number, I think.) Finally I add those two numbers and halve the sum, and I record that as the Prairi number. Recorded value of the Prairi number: 5.69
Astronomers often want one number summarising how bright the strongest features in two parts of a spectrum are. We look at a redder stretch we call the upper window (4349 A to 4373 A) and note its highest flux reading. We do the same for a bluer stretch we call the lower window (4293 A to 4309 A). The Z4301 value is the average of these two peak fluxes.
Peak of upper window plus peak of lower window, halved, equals 12.5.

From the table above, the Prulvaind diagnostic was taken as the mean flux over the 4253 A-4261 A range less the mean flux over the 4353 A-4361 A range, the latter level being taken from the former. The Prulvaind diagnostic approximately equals -1.8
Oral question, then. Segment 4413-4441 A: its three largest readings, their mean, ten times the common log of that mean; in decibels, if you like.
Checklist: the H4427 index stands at 10.3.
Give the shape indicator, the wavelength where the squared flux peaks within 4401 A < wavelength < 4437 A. 4403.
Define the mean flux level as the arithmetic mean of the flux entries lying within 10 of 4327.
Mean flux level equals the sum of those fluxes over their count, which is 13.1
